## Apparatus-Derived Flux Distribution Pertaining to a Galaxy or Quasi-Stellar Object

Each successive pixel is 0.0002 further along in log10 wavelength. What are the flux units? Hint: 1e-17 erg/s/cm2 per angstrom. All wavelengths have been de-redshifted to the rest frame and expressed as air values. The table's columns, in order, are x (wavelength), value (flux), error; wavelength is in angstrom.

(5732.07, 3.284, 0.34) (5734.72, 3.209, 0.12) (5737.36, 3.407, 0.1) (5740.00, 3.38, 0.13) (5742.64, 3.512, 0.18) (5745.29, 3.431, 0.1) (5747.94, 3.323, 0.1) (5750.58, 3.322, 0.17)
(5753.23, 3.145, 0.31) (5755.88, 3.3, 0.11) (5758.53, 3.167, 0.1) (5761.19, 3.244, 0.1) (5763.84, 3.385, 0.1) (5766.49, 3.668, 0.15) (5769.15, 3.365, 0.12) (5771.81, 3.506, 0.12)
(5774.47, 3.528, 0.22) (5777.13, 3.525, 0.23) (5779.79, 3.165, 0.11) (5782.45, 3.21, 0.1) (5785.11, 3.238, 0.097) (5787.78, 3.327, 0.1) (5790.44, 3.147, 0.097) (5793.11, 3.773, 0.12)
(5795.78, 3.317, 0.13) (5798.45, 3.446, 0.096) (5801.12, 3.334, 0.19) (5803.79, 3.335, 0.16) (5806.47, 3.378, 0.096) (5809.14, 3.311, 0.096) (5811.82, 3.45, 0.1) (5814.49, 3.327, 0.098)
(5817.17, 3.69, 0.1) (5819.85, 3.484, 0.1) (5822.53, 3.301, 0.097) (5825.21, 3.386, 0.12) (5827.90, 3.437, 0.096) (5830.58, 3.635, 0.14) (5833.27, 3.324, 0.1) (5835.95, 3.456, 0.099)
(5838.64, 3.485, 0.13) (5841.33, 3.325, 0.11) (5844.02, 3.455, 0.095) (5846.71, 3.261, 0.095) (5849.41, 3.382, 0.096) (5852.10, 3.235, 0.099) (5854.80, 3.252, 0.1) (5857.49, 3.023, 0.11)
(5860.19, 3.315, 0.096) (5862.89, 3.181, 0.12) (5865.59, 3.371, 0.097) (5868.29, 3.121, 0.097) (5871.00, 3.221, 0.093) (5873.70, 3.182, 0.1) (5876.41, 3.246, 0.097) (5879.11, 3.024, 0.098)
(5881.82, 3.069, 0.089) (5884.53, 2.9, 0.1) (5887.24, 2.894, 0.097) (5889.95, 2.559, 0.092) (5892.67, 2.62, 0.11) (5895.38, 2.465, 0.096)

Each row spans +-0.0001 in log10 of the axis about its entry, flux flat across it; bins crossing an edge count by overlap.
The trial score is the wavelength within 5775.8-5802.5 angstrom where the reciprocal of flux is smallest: 5793.11 angstrom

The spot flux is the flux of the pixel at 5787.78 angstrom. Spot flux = 3.327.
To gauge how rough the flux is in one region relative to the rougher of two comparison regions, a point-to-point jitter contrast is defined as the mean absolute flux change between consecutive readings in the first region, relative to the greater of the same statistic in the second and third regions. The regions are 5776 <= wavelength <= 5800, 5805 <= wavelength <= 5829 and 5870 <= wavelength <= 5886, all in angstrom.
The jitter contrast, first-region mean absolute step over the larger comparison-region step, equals 1.6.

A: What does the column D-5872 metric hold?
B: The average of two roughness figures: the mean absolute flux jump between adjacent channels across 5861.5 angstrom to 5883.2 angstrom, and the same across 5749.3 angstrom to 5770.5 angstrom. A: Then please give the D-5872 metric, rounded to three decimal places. 0.156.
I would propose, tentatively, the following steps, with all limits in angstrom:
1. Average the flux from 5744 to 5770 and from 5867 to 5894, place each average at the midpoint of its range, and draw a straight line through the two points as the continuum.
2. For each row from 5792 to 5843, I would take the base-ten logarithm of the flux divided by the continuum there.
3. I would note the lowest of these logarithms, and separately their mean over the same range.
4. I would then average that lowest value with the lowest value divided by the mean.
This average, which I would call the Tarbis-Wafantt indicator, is 0.18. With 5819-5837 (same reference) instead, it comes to 0.27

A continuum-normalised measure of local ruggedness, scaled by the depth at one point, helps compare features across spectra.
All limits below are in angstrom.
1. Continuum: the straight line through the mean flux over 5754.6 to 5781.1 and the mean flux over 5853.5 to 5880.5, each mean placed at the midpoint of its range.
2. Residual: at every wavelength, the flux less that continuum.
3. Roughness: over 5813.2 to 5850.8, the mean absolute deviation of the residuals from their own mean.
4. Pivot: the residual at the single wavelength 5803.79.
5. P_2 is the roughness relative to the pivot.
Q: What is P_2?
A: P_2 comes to 4.8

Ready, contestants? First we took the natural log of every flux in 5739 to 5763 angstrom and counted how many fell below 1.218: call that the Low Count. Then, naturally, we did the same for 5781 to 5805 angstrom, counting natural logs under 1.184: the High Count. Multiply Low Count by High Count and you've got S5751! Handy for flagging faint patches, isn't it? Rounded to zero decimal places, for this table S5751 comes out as 21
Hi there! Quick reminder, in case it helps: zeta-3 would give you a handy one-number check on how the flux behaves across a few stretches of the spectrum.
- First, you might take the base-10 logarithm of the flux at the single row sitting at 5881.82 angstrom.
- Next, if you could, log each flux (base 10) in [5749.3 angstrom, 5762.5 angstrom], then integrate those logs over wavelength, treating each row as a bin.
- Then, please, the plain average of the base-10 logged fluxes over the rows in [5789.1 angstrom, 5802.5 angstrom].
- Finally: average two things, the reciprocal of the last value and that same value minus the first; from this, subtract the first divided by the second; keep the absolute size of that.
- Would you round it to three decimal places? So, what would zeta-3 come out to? 0.891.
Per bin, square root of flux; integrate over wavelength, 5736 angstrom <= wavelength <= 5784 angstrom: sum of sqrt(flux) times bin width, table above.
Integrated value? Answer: 88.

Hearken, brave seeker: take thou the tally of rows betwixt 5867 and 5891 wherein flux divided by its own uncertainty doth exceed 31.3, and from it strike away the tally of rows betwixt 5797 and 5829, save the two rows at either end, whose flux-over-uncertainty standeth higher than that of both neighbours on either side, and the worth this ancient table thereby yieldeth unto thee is 2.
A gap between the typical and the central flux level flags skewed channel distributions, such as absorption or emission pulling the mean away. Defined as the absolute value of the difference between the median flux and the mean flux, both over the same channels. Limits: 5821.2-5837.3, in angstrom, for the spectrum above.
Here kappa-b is 0.012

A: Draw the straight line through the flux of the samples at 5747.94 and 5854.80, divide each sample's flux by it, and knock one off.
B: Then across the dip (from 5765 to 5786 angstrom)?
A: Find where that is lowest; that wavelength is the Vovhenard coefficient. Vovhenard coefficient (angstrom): 5779.79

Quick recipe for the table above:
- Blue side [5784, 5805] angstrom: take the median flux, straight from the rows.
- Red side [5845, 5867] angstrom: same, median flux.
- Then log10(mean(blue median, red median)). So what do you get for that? 0.518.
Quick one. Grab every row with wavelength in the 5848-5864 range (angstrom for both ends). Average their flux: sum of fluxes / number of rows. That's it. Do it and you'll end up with 3.23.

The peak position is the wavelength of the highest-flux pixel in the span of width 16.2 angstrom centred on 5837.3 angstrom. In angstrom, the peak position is 5830.58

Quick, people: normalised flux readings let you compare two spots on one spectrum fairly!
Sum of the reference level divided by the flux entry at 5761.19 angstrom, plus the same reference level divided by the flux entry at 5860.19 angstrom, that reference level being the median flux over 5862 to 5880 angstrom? 1.941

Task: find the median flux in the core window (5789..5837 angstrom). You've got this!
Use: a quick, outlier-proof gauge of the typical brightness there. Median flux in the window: 3.38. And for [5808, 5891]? 3.31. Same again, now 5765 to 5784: 3.51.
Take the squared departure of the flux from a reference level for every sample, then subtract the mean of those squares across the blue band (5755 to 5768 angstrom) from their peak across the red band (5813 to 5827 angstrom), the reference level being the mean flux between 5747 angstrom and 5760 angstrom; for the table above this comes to 0.15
